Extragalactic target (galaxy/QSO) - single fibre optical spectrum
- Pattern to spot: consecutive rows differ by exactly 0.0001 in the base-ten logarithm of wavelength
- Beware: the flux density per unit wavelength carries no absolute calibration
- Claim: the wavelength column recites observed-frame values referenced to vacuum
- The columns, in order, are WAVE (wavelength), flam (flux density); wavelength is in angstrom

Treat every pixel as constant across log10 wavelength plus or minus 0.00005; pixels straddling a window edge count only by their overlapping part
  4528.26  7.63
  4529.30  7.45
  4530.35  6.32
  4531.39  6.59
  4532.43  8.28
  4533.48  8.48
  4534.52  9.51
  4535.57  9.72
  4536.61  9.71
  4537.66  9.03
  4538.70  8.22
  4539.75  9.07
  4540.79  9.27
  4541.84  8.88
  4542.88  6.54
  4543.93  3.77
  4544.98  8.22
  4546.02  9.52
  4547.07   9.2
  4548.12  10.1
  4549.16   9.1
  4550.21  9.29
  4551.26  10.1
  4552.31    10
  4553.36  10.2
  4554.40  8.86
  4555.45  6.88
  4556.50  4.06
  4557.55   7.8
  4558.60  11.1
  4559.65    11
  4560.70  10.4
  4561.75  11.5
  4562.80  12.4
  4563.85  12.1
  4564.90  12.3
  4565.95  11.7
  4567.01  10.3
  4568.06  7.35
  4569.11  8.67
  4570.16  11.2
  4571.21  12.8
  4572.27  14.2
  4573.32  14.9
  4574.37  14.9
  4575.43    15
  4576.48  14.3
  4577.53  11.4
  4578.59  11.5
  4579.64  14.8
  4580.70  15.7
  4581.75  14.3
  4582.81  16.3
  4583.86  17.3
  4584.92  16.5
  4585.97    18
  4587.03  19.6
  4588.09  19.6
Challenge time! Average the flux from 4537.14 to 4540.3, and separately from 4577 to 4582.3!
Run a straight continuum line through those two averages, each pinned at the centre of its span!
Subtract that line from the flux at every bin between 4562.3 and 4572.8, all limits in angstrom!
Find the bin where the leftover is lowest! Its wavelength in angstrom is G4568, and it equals 4568.06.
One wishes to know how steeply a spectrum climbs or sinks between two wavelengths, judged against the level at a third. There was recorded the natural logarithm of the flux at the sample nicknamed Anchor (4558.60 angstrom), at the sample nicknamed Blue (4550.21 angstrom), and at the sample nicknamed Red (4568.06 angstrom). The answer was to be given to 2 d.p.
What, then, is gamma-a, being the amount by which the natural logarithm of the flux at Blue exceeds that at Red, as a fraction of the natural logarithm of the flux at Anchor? 0.10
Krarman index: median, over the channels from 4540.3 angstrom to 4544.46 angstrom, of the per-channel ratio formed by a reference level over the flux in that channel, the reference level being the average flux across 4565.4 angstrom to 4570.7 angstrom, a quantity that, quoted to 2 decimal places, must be 1.31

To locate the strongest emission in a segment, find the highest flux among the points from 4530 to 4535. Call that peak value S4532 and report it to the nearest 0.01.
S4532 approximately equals 9.51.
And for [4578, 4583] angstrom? 16.30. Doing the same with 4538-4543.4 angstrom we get 9.27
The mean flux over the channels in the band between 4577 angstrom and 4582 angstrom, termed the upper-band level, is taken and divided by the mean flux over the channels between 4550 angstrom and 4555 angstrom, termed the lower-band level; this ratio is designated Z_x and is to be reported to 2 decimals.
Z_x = 1.40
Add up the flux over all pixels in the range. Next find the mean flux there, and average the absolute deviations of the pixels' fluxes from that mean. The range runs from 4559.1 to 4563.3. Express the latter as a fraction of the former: 0.014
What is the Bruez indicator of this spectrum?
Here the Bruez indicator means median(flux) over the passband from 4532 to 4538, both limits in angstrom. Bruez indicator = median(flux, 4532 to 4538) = 9.3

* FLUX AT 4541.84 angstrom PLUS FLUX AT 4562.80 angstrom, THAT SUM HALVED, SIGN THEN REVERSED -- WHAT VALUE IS -10.6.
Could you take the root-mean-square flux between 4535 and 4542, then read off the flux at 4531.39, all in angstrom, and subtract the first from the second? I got -2.6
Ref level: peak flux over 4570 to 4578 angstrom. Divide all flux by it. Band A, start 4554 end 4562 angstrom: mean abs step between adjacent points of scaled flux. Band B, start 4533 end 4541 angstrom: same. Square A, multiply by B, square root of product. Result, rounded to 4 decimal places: 0.0247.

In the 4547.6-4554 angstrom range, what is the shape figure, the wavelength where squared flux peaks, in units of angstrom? 4553.36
